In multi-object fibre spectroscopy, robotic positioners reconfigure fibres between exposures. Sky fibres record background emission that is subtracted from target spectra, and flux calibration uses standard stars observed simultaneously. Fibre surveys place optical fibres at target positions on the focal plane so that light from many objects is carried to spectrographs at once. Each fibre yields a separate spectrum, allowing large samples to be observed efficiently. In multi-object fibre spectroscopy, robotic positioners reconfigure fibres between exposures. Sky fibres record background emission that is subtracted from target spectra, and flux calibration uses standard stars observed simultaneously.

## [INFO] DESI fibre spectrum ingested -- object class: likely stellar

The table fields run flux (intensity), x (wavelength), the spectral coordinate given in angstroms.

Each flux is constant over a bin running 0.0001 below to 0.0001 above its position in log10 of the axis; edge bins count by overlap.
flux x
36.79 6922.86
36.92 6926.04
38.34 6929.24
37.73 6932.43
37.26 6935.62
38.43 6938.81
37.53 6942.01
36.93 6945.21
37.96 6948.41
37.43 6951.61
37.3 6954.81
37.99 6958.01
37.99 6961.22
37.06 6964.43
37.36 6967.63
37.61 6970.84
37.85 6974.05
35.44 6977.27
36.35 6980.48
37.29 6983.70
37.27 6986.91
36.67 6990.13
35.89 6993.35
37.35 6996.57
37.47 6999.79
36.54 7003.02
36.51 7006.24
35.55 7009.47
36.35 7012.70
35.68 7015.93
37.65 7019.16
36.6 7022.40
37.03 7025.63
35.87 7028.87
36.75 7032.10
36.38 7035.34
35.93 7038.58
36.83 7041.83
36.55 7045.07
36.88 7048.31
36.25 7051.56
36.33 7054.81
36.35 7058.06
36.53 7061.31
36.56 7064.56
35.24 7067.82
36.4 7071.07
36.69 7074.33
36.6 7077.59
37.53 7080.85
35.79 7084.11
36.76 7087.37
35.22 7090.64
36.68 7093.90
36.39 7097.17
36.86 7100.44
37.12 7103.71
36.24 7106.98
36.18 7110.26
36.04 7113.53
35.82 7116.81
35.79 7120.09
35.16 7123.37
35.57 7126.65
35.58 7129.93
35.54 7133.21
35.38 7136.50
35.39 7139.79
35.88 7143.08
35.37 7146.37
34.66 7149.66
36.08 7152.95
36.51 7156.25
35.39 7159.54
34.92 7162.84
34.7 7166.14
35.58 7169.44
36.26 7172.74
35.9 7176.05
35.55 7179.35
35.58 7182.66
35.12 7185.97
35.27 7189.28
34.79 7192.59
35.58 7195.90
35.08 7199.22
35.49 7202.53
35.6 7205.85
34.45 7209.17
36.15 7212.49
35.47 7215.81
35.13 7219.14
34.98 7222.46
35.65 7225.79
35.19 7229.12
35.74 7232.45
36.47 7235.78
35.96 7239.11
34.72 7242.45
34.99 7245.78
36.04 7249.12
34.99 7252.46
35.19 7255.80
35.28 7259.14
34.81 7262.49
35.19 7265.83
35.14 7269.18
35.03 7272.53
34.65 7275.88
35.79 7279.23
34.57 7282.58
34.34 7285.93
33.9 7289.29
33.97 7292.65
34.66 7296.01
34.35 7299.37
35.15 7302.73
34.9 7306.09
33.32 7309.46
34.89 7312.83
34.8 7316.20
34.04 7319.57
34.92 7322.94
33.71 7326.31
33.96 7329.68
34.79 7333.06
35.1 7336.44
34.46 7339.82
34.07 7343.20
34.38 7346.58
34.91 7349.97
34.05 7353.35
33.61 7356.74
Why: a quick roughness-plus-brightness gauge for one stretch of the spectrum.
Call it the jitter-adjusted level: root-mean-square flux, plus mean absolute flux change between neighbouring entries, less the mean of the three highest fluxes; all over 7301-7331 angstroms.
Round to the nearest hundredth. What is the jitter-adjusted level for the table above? 0.25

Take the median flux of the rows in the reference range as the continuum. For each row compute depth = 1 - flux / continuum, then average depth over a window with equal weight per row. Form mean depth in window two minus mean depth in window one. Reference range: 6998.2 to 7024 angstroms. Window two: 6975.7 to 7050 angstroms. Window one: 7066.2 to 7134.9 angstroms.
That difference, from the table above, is -0.011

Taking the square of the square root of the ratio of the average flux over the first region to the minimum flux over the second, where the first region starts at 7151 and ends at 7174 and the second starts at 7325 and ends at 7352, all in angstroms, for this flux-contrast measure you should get 1.06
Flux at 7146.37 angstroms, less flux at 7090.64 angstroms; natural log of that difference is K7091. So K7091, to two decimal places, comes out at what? -1.90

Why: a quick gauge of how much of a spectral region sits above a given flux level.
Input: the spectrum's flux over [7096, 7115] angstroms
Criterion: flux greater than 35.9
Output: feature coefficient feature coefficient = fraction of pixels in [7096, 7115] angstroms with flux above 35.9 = 1.0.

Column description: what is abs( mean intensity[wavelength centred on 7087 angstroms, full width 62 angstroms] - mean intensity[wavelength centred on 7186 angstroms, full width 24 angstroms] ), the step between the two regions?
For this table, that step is 0.97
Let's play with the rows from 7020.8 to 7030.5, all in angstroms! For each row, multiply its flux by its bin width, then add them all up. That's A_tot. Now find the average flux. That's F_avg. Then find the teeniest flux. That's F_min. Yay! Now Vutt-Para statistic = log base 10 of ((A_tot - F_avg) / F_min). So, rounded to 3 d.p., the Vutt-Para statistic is 0.947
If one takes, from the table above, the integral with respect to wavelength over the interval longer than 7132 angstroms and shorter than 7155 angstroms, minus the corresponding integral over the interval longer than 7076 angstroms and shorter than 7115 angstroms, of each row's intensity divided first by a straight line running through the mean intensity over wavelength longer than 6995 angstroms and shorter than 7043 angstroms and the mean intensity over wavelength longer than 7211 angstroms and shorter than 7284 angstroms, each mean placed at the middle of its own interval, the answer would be -17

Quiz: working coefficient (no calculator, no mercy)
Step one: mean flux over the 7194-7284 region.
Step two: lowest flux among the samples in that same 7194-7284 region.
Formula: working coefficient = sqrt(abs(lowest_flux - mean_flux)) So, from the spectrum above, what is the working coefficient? 0.93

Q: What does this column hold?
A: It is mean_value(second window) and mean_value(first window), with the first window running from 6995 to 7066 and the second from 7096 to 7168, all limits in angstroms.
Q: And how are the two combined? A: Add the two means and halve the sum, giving 36.1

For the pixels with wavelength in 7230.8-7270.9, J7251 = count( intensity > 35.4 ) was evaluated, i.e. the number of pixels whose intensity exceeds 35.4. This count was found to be 4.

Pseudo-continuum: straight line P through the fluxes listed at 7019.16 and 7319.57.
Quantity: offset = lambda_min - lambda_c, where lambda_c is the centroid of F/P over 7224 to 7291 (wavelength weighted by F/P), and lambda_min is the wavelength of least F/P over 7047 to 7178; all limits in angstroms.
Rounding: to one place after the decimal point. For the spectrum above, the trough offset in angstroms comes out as -189.6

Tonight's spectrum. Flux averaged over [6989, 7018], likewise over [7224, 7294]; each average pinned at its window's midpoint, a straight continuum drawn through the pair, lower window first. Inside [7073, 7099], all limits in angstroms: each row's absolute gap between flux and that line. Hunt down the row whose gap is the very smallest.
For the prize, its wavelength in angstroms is 7084.11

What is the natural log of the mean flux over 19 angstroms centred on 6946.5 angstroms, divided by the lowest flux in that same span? 0.018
